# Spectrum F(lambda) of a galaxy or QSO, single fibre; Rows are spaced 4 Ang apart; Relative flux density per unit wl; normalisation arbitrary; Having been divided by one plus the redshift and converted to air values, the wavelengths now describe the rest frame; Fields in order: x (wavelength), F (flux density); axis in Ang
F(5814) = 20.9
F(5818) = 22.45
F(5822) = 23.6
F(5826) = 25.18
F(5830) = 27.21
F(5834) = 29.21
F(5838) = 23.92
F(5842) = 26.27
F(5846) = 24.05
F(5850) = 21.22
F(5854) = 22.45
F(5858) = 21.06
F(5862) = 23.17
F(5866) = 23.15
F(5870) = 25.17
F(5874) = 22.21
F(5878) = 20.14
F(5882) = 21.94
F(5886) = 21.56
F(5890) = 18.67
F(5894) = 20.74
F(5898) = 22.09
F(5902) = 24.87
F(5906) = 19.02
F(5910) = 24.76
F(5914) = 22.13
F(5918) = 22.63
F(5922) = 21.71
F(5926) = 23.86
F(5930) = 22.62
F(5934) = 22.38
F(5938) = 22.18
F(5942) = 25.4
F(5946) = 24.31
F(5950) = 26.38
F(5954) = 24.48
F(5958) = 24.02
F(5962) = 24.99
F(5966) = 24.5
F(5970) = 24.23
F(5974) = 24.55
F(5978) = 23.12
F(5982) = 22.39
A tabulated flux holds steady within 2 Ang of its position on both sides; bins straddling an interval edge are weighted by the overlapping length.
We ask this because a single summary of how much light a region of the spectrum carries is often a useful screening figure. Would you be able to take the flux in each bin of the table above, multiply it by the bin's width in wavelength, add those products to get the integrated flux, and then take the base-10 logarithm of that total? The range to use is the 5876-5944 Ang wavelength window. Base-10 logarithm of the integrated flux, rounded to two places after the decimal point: 3.18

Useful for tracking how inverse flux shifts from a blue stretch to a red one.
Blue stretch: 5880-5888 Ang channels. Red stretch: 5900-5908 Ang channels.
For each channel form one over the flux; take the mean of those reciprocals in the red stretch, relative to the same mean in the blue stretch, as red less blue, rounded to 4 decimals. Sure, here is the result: 0.0004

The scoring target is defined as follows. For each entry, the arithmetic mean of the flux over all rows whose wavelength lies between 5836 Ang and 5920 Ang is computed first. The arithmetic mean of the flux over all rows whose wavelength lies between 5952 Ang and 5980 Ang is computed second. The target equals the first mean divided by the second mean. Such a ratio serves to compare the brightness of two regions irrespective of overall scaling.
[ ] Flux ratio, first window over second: 0.92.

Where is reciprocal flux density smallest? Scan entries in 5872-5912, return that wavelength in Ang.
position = 5902 Ang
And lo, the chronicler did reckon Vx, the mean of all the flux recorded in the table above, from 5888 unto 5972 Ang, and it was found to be 23.1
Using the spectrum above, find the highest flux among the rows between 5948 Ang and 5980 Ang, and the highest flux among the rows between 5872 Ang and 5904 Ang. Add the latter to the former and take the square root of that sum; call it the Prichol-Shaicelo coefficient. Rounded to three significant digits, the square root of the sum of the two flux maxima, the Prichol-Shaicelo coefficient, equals 7.16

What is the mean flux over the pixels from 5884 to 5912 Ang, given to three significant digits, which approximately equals 21.7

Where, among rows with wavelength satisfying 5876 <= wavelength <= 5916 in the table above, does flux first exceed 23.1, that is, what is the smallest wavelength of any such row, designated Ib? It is 5902 Ang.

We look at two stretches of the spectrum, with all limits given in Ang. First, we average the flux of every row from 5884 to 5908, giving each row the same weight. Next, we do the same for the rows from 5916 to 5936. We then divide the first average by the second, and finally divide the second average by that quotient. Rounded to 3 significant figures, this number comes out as 24.2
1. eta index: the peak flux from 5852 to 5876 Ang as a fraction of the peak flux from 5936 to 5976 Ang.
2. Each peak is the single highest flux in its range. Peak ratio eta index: 0.95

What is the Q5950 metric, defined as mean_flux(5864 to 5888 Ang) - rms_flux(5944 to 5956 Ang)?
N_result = -2.7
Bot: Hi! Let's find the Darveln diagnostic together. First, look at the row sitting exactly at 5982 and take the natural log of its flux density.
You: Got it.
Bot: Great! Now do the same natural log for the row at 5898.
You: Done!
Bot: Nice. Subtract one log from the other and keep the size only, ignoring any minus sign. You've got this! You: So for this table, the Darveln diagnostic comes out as 0.01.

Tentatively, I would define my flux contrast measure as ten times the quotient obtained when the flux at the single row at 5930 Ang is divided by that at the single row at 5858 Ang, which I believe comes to 10.7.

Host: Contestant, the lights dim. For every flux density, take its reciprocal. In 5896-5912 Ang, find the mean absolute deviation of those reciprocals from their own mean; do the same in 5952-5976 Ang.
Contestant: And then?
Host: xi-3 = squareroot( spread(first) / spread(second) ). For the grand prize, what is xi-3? 3.4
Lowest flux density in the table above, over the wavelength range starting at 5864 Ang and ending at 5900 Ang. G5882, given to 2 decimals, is 18.67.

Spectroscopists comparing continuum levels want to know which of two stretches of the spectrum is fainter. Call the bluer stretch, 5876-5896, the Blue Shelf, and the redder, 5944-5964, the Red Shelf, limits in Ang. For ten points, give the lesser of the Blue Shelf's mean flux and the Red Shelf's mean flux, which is 20.6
